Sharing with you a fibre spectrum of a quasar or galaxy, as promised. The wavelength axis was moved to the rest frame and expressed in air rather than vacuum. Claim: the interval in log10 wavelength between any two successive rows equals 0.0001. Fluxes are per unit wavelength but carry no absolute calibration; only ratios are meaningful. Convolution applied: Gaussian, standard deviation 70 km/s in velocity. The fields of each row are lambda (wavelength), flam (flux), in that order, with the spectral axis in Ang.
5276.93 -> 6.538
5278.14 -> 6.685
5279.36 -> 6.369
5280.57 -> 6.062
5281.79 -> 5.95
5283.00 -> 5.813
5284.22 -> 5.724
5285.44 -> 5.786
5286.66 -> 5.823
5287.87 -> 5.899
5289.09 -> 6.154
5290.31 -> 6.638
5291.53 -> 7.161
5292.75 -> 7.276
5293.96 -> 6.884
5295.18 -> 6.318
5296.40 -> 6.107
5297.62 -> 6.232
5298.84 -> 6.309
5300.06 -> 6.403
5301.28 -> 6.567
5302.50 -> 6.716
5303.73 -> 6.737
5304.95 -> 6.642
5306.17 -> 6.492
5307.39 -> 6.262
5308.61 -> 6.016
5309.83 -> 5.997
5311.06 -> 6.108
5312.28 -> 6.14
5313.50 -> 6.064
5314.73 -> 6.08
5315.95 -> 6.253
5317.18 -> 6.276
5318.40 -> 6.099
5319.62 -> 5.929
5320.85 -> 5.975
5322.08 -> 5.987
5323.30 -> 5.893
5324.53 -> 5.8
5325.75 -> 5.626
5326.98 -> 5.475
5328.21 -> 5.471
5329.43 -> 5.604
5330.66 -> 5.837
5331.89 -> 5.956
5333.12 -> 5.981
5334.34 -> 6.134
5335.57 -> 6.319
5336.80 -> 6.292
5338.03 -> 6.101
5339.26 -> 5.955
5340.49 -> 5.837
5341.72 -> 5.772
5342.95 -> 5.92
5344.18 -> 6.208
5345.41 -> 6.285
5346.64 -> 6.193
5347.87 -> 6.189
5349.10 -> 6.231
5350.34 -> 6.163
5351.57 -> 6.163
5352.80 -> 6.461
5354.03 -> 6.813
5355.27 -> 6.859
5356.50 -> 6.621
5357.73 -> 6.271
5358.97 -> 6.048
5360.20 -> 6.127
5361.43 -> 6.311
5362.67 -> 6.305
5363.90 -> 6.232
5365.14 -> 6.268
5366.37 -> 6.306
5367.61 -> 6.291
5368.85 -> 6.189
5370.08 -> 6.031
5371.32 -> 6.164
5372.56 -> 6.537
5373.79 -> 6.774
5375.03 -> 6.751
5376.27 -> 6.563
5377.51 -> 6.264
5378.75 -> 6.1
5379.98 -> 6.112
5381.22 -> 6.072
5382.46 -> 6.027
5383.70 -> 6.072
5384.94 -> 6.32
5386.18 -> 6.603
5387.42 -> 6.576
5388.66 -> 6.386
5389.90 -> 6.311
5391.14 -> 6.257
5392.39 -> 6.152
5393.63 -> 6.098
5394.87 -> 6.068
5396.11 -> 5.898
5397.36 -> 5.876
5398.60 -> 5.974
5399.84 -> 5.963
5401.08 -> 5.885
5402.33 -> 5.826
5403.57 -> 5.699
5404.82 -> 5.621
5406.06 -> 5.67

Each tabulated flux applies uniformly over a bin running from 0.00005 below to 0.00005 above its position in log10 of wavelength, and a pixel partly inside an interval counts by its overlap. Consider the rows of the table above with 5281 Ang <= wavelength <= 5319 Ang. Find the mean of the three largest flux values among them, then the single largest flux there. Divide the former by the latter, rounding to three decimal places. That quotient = 0.977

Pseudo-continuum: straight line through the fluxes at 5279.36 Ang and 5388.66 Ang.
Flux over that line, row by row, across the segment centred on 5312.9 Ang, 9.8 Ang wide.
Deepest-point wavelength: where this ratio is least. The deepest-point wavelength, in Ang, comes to 5309.83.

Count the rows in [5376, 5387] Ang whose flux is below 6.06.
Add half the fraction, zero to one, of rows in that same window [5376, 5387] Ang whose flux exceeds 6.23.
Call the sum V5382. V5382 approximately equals 1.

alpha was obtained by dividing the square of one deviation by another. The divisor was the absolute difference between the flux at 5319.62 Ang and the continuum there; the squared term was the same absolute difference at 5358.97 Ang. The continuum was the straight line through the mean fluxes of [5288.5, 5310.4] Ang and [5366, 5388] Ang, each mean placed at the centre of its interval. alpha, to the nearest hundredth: 0.19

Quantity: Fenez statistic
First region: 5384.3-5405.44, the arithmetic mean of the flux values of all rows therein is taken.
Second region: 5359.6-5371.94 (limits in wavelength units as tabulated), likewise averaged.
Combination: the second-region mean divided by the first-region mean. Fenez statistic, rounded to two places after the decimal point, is 1.02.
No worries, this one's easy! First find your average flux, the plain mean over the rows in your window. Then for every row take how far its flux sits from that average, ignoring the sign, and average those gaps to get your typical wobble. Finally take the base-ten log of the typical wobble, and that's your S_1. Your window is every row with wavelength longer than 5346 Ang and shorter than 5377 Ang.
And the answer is -0.69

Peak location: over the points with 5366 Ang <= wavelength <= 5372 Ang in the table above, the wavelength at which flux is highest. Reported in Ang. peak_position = 5366.37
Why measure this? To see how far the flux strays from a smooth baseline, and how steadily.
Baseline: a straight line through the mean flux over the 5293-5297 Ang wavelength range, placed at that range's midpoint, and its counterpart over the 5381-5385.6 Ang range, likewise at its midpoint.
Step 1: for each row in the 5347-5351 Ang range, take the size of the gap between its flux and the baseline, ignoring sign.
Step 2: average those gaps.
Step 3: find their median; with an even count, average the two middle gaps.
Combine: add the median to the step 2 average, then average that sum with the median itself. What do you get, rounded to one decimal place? 0.1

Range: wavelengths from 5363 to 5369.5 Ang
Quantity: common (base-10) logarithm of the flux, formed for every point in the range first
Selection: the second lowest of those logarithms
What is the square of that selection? 0.631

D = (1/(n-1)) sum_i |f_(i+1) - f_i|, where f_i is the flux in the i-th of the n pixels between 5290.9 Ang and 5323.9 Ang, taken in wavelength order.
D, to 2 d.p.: 0.14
